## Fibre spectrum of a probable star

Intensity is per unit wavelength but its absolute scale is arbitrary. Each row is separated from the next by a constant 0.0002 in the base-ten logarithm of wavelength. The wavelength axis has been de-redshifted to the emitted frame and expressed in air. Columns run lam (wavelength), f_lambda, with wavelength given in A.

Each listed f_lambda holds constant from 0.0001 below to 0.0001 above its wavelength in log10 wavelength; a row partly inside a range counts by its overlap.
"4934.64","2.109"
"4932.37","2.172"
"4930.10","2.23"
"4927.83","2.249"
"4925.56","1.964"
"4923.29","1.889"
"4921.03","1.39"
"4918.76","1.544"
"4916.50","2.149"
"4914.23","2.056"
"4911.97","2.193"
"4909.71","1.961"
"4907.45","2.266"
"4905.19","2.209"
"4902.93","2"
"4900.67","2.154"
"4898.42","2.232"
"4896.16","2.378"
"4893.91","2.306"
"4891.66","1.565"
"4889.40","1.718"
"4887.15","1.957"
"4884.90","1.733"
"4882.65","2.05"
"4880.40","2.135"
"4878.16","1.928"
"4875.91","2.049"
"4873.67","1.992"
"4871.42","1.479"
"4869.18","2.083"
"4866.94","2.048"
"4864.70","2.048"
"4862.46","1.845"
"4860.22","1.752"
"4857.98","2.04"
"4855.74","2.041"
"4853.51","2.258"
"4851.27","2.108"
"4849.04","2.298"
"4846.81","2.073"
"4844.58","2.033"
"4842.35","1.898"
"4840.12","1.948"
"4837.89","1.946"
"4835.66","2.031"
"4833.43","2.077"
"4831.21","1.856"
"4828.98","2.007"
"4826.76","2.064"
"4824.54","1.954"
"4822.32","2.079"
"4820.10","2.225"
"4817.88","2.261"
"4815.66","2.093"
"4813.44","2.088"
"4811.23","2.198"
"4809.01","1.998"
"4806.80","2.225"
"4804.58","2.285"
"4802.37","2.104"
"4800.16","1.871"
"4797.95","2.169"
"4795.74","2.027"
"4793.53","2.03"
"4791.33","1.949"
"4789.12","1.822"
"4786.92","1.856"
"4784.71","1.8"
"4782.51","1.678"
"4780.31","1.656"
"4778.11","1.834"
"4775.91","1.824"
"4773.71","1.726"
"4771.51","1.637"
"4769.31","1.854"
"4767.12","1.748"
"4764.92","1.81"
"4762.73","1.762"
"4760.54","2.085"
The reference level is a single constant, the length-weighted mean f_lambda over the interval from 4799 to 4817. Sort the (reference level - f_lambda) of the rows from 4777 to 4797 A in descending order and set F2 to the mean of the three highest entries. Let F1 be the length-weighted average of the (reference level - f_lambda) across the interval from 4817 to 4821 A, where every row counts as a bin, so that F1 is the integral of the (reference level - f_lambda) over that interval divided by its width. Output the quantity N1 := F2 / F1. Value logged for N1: -3.0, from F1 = -0.133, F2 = 0.4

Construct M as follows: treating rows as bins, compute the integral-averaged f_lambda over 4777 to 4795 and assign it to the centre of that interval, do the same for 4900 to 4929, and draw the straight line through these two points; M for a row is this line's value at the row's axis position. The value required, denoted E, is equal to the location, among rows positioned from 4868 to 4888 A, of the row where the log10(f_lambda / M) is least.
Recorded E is 4871.42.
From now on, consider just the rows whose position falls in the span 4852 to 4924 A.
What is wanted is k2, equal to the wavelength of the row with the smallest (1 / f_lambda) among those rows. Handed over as 4896.16 A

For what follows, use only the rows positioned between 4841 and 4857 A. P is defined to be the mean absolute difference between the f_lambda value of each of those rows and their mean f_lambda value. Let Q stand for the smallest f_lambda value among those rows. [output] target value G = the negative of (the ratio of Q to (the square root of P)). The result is -6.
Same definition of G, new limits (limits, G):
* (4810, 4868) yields -6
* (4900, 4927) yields -3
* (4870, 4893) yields -3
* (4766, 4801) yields -5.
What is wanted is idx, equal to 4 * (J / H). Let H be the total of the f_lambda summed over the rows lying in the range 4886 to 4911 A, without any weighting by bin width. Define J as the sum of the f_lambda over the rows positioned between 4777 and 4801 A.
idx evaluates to 3.6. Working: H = 22.7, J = 20.7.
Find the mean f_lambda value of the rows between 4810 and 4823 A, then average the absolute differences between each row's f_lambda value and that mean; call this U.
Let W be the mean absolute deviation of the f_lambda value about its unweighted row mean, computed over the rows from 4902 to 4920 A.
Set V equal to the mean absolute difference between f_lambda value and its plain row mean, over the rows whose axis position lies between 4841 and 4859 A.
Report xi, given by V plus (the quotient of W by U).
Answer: 2.35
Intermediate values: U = 0.07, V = 0.096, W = 0.159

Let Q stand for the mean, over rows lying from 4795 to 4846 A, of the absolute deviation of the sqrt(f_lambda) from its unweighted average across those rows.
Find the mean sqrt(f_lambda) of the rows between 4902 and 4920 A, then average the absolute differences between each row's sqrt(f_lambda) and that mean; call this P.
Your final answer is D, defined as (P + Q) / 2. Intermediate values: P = 0.057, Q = 0.0339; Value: 0.046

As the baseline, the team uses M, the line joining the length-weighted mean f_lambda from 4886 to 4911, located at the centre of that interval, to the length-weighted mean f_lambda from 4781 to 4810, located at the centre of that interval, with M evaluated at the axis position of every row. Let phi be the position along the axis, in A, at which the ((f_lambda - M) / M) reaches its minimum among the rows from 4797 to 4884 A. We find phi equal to 4871.42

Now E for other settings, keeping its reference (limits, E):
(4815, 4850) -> 4831.21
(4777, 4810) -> 4780.31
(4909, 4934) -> 4921.03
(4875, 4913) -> 4891.66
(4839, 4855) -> 4842.35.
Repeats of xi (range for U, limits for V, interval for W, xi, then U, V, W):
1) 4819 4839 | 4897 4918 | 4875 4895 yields 2.44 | 0.08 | 0.087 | 0.179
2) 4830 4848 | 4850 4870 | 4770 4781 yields 1.16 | 0.07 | 0.101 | 0.075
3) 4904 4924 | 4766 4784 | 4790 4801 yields 0.41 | 0.24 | 0.070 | 0.079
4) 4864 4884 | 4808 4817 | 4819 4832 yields 0.80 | 0.12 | 0.052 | 0.092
